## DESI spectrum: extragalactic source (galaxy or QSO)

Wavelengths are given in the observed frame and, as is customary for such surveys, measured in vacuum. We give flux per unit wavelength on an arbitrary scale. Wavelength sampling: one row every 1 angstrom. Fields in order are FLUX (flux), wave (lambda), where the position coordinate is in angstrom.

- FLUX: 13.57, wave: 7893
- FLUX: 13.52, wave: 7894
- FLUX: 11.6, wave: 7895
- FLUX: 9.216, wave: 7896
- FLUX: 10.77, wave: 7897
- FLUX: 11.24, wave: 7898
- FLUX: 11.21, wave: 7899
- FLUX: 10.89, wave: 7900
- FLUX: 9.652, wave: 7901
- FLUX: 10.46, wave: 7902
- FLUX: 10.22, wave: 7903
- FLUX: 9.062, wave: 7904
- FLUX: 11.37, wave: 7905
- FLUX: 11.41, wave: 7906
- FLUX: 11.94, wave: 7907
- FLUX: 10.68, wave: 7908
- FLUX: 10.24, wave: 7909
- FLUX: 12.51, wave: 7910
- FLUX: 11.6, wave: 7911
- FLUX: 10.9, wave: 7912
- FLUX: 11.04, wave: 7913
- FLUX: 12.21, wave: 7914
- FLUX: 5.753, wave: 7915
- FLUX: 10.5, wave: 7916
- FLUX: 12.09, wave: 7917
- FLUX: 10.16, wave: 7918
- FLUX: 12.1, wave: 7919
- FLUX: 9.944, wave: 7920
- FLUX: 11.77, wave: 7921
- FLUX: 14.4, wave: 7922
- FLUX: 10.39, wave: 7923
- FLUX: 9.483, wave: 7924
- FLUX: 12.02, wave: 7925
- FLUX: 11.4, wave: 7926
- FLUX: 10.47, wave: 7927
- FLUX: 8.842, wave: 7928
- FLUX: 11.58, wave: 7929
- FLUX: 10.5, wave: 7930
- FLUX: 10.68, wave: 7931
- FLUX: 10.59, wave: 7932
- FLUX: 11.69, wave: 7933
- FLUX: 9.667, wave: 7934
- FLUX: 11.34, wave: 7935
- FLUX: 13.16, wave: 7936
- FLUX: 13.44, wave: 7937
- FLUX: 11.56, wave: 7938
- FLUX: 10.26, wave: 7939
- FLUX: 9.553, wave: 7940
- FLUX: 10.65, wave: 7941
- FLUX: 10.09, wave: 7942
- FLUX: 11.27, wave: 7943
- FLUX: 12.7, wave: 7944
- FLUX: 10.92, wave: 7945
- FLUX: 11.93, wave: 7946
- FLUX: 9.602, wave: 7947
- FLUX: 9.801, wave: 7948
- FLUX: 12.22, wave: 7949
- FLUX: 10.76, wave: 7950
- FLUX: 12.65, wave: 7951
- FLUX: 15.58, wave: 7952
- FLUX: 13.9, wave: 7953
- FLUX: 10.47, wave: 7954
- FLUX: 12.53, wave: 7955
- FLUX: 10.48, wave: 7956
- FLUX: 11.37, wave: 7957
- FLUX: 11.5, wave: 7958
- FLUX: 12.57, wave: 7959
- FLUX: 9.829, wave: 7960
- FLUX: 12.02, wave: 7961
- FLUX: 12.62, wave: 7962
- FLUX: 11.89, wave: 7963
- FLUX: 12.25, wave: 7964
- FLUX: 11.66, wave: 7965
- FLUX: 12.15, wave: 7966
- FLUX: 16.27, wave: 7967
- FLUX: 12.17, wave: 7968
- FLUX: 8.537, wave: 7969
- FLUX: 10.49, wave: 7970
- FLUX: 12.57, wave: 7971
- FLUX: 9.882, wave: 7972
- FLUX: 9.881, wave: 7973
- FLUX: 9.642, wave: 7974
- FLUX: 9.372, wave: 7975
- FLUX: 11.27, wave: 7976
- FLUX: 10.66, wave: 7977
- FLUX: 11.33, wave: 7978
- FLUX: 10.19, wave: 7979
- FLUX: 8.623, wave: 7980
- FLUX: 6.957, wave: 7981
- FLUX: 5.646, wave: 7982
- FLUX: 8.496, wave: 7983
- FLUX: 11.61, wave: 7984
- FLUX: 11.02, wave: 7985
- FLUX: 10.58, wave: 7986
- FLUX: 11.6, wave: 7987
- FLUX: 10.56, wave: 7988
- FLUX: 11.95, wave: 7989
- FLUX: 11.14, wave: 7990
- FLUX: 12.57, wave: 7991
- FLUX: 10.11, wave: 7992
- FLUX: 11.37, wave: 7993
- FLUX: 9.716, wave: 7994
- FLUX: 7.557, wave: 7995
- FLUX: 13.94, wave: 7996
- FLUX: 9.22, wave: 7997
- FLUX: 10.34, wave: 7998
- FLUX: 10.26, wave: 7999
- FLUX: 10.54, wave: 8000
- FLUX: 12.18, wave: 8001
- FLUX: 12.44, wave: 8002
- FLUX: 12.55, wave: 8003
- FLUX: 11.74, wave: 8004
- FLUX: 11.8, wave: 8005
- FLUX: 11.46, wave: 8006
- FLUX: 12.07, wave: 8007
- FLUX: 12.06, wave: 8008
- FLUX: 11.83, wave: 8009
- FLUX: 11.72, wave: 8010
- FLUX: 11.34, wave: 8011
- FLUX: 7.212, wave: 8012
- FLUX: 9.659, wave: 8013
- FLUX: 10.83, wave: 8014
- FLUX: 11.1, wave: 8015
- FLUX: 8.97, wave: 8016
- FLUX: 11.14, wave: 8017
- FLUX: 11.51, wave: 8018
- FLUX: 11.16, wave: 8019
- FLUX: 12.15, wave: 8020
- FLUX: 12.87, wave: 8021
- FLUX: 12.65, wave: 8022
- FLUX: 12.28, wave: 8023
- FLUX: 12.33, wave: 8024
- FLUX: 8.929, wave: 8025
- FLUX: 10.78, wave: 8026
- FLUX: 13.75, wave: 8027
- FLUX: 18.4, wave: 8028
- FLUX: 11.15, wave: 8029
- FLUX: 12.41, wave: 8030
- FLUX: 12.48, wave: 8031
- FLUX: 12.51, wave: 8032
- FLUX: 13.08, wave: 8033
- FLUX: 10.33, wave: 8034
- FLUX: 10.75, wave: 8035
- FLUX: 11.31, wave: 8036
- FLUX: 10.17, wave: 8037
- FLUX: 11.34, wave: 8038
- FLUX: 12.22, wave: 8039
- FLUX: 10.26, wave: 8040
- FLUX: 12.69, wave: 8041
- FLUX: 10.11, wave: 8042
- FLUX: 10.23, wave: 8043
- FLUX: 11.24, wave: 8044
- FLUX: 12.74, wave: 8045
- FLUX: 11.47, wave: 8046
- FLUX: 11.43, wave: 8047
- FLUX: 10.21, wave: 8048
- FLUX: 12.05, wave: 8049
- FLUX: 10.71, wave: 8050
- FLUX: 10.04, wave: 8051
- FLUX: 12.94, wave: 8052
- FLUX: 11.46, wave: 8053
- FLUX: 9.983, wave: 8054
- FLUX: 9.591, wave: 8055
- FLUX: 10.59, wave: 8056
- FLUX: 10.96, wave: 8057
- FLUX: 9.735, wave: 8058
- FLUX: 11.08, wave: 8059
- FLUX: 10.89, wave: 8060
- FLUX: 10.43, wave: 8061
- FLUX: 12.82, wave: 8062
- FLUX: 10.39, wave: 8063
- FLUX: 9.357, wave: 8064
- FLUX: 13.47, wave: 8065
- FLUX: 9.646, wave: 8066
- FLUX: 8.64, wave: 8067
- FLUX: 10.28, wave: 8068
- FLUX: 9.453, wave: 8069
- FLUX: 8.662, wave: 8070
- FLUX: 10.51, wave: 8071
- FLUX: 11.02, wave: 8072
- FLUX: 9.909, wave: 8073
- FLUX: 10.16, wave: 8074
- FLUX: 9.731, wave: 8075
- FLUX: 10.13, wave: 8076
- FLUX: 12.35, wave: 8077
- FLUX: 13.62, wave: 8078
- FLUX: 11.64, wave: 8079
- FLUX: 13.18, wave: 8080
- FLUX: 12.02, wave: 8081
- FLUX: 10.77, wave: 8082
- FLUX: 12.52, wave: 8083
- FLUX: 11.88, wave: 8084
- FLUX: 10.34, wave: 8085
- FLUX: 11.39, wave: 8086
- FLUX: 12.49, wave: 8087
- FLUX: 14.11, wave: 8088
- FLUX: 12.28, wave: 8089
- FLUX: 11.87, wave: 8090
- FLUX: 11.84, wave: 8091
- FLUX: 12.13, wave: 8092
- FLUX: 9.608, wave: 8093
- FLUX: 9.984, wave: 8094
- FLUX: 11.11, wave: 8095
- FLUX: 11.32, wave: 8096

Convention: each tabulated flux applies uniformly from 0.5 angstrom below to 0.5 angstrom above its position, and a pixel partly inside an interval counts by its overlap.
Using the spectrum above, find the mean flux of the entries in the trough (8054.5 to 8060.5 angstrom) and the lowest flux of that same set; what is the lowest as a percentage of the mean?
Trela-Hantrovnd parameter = 92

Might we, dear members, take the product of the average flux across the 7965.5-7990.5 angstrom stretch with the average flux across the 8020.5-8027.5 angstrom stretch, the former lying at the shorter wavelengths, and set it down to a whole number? 125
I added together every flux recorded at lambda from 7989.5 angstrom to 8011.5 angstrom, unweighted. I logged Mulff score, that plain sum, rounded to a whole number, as 248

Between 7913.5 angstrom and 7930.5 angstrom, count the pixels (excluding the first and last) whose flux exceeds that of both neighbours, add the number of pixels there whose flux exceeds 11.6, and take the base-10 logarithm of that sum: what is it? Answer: 1.04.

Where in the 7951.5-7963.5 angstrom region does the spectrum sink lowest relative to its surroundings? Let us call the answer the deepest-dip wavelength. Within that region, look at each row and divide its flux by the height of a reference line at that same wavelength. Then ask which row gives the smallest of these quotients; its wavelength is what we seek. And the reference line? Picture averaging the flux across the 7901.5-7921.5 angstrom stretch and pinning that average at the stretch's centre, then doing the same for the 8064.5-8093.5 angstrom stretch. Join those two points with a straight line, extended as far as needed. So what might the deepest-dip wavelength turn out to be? 7960 angstrom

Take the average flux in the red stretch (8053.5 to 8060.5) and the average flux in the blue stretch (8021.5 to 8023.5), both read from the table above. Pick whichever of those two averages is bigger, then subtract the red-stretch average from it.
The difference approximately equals 2.06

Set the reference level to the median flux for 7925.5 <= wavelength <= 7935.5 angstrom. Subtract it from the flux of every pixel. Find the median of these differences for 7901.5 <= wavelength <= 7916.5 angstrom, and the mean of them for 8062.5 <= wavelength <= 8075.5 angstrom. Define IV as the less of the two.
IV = -0.5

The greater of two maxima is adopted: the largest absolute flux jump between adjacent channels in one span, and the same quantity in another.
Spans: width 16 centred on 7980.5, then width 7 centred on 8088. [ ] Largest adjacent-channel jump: 3.1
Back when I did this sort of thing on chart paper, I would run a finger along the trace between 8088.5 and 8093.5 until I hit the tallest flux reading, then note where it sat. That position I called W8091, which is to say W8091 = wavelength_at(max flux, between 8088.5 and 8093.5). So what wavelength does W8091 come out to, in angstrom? 8089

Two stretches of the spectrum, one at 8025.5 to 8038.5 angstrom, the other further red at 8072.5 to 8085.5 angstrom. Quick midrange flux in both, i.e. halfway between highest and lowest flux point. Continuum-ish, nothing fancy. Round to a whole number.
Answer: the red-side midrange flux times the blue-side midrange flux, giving 167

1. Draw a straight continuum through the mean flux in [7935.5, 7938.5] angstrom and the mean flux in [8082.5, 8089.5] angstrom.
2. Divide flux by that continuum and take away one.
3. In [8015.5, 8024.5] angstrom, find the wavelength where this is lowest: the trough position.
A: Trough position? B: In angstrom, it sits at 8016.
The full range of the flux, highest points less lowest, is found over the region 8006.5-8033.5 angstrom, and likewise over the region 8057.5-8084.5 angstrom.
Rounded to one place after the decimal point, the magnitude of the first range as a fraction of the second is 2.2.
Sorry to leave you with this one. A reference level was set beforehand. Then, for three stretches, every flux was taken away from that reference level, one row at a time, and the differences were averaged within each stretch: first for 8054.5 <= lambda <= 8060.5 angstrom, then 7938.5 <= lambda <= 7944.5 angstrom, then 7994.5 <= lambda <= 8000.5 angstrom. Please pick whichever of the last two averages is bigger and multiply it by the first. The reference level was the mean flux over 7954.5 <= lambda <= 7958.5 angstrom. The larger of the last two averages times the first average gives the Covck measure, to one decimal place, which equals 1.2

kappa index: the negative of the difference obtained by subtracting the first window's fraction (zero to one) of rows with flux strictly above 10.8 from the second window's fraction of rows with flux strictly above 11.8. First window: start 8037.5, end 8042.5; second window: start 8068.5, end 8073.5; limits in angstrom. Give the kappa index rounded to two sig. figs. 0.60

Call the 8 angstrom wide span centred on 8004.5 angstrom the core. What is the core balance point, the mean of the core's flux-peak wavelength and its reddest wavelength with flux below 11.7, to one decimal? 8004.5 angstrom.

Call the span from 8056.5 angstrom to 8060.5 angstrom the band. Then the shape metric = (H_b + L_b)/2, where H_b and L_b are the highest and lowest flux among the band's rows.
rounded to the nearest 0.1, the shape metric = 10.4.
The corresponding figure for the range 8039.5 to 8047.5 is 11.4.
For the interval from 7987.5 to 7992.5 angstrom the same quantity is 11.3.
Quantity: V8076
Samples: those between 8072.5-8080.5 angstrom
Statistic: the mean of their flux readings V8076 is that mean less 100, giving -88.7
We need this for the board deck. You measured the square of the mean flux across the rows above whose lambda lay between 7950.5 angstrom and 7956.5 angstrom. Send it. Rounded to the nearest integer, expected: 159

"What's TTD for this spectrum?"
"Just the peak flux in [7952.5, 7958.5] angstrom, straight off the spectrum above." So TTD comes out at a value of 13.9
